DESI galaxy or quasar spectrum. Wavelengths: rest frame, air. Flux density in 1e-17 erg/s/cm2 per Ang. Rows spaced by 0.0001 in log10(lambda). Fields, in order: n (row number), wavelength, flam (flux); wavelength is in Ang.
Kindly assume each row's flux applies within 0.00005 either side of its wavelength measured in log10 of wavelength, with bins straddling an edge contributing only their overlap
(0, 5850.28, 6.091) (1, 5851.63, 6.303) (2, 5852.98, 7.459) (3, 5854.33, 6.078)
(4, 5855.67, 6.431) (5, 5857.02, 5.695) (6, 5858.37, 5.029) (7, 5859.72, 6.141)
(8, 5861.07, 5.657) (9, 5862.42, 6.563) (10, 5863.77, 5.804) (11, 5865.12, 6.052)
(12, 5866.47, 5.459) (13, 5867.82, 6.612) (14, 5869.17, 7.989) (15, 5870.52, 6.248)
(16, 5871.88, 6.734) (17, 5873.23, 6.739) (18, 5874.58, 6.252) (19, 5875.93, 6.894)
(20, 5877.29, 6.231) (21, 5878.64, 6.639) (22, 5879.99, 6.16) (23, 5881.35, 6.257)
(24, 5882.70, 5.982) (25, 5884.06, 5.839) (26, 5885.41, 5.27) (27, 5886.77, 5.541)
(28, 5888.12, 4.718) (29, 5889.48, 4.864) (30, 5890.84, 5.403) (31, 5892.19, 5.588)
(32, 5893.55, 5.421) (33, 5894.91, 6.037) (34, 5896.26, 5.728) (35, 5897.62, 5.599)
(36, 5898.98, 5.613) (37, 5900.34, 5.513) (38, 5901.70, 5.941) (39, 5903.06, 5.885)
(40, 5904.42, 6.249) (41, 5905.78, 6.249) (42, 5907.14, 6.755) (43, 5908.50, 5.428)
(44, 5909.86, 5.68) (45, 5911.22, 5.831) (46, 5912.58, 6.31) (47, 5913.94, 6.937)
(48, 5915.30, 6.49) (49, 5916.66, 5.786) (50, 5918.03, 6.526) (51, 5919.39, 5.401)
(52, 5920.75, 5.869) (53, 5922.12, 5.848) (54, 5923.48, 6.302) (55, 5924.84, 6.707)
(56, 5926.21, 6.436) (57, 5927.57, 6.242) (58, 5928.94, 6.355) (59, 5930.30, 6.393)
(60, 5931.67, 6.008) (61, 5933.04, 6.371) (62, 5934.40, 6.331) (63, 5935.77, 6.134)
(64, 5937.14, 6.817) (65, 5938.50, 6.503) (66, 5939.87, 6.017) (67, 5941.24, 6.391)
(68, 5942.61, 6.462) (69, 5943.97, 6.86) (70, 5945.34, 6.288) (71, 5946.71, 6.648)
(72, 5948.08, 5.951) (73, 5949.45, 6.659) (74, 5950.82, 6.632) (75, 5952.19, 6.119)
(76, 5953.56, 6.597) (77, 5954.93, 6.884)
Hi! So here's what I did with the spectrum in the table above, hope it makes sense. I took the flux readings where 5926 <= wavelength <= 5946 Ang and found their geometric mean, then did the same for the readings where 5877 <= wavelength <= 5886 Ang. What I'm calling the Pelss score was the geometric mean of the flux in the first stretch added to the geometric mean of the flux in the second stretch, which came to 12.4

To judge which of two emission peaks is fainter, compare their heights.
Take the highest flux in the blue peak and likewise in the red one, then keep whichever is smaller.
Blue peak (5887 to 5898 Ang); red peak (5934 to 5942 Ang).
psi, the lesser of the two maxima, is 6.0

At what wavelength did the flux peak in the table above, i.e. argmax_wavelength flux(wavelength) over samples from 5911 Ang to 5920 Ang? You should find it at 5913.94 Ang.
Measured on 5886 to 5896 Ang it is 5894.91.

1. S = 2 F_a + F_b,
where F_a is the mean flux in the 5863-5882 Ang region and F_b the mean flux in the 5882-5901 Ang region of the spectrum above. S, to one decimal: 18.4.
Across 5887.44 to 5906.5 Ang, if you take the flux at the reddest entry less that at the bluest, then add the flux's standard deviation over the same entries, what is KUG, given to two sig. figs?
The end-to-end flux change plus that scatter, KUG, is 2.0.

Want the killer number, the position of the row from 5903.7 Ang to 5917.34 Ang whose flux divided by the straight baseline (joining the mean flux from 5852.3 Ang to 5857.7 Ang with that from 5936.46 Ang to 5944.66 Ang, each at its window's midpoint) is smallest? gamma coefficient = 5908.50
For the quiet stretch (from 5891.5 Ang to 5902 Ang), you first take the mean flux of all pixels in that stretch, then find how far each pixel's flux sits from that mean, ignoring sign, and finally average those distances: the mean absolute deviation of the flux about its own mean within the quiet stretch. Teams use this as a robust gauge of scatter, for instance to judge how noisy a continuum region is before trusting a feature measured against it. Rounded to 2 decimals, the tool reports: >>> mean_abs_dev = 0.17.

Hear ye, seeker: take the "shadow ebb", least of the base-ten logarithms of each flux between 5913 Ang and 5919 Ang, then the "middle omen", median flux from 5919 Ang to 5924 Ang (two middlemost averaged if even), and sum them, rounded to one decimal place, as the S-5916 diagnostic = 6.6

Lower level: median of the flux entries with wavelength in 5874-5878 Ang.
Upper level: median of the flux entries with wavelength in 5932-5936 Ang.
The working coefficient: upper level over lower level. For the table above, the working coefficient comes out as 1.01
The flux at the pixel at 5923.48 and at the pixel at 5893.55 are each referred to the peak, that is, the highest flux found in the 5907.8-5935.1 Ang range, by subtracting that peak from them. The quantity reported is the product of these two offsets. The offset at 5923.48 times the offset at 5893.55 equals 1.0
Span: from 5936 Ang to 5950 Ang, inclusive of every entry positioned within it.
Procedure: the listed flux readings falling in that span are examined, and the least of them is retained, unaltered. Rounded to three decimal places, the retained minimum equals 5.951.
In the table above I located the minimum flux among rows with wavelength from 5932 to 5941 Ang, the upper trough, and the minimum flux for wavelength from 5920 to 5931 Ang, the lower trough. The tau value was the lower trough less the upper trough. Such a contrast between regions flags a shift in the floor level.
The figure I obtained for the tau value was -0.2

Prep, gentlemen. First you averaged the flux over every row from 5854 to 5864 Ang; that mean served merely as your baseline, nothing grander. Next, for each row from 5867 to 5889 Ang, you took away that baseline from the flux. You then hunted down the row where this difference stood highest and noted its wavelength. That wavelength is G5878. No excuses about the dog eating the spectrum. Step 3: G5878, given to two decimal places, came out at 5869.17 Ang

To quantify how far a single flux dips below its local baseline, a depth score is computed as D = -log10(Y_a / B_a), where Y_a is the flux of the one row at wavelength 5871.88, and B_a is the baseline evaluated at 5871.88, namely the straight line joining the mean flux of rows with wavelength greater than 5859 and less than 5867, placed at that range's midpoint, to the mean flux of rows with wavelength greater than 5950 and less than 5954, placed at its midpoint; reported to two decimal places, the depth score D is -0.05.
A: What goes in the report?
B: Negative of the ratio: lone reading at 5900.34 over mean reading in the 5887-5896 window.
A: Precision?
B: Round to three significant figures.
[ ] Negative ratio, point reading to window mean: -1.03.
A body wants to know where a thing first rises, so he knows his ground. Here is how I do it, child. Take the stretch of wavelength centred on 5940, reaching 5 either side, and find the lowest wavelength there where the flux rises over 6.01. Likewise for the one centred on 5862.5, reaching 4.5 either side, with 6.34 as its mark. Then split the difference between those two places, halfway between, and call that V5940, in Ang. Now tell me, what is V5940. 5899.1 Ang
